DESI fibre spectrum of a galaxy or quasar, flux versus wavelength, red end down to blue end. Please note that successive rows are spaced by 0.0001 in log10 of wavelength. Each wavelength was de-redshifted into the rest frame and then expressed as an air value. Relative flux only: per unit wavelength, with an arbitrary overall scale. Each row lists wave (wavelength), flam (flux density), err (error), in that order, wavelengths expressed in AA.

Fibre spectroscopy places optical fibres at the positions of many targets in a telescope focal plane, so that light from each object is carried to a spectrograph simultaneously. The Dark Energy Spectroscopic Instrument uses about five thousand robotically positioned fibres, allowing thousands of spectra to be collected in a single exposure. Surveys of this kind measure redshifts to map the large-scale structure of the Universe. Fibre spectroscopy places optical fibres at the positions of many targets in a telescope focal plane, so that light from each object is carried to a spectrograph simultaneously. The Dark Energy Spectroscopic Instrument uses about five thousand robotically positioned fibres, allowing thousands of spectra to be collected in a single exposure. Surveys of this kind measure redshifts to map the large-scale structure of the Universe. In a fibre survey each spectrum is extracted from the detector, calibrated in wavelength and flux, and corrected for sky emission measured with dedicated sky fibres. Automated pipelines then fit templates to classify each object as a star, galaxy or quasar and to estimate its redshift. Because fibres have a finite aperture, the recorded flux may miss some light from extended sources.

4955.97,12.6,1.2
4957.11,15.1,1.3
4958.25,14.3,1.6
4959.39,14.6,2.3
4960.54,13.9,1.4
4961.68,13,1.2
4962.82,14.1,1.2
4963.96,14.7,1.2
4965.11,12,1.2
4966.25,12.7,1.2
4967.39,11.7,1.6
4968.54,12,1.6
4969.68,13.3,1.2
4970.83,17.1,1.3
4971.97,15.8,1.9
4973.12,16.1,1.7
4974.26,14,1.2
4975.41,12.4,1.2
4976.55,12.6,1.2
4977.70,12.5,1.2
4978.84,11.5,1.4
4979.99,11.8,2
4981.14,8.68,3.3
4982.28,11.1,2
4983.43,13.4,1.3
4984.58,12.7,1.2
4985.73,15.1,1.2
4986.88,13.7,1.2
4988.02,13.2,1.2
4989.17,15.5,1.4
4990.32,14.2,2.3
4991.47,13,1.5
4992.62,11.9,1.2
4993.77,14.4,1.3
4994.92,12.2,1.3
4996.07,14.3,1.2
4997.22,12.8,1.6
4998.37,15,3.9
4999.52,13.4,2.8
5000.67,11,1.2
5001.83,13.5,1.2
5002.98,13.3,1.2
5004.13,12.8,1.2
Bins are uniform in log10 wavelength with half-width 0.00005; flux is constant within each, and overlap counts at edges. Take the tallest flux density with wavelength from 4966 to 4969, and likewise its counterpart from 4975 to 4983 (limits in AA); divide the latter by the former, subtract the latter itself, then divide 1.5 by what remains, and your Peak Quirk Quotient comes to -0.129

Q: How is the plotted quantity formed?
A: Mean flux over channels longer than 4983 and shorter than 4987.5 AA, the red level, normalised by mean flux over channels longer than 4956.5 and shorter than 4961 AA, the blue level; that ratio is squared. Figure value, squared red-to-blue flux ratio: 0.90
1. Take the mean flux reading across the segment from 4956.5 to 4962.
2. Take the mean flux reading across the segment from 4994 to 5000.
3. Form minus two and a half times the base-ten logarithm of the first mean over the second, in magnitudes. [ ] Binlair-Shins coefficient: -0.05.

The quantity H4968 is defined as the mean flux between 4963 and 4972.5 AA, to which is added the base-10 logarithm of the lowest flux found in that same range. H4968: 14.7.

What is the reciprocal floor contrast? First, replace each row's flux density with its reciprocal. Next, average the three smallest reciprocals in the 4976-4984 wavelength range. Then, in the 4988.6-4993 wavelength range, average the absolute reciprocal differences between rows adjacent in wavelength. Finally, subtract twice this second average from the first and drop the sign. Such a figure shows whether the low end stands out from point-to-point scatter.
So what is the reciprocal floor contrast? 0.065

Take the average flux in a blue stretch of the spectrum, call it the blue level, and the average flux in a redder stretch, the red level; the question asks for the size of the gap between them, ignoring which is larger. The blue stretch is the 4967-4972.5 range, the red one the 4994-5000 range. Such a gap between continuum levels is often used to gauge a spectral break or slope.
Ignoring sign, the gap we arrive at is 0.44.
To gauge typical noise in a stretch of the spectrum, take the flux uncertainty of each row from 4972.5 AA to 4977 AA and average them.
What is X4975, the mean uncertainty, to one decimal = 1.3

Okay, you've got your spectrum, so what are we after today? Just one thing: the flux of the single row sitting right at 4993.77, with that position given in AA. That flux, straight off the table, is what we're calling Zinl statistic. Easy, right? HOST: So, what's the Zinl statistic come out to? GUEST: 14.4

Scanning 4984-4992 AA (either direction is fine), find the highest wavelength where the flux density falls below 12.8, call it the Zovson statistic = 4984.58 AA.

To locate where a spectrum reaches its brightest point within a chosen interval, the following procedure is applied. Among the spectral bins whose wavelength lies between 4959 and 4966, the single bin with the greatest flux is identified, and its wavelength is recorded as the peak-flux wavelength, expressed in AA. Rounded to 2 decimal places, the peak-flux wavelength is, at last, 4963.96 AA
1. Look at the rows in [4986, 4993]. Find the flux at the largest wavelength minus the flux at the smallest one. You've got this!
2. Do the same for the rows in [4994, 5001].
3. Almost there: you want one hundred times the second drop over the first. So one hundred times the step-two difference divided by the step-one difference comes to 67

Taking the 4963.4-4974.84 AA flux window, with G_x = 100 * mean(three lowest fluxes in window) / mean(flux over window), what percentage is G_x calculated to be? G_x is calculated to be 85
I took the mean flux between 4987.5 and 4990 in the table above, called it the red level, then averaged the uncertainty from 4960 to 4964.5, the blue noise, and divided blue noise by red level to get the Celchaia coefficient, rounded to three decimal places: 0.087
